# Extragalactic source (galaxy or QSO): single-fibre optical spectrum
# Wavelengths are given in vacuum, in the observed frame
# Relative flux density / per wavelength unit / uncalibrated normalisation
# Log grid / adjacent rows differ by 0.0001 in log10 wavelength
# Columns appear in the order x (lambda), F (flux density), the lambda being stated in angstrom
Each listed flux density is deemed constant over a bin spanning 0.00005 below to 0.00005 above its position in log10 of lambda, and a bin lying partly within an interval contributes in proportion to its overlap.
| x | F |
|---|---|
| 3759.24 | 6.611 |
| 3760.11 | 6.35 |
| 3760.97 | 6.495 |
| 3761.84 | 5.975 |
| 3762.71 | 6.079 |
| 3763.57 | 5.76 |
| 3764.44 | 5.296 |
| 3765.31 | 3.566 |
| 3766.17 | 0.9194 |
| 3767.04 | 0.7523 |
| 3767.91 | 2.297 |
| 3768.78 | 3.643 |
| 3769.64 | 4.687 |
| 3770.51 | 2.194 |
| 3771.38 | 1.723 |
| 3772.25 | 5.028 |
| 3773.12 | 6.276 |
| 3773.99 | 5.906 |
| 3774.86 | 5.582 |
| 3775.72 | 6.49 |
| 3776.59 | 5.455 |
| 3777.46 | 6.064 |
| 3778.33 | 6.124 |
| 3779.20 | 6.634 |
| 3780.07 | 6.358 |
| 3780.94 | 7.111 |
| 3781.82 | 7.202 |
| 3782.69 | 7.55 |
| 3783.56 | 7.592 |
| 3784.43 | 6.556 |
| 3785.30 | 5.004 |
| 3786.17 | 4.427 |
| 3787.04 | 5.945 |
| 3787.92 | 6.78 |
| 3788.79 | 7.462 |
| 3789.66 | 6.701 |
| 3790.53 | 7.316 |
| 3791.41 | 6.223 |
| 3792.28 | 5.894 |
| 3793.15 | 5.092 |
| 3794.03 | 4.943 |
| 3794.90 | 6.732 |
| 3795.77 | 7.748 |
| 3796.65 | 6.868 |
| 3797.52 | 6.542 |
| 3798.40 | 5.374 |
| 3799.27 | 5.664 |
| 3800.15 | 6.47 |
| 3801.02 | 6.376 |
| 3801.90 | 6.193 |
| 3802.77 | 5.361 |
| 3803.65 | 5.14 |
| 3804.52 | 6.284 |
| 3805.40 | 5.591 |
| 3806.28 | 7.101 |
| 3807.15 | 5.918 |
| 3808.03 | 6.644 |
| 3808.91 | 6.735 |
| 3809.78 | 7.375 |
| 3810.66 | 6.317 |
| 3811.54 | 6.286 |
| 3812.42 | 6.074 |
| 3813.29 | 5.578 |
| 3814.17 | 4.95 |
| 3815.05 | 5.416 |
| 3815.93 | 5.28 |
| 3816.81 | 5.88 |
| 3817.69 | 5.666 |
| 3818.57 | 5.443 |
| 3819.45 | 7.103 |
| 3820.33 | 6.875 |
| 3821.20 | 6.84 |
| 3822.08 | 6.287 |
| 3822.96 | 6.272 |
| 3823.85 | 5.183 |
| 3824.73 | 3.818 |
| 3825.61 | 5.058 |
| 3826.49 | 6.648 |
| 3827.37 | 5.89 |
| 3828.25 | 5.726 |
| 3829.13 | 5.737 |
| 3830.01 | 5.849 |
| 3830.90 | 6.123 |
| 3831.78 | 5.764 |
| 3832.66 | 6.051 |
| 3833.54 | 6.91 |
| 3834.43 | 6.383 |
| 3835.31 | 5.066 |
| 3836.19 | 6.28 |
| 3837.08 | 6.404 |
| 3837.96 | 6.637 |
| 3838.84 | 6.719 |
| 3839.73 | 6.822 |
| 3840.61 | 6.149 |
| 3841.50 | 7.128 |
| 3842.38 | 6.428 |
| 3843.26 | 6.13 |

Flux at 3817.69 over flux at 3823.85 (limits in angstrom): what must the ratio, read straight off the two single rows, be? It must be 1.09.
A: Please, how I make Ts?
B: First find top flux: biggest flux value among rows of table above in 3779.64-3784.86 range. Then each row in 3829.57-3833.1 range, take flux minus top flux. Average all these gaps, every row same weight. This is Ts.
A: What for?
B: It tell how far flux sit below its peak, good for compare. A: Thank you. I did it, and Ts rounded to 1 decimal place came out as -1.6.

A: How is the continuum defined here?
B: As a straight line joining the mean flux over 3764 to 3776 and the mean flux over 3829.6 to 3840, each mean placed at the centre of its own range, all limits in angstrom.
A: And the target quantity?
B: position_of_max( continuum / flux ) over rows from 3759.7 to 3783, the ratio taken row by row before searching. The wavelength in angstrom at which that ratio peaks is 3767.04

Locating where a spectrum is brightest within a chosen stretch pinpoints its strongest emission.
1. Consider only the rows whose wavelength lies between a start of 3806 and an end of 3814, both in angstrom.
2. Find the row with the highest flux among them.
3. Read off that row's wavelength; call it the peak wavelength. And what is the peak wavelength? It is 3809.78 angstrom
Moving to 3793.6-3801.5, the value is 3795.77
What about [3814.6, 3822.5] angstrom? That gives 3819.45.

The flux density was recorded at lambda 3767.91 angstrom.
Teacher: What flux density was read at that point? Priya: 2.297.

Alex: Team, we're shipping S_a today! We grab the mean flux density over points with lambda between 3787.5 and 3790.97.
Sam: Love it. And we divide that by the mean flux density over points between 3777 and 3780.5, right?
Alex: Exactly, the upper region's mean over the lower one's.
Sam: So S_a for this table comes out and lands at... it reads 1.12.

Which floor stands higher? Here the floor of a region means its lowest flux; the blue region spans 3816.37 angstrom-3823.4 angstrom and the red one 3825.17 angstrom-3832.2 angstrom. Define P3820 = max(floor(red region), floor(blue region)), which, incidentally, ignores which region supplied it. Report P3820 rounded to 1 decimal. 5.4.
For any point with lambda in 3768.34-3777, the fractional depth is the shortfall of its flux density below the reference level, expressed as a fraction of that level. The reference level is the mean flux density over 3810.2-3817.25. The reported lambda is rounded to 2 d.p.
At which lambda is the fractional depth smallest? 3775.72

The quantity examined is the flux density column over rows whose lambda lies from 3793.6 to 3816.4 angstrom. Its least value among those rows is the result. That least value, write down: 4.943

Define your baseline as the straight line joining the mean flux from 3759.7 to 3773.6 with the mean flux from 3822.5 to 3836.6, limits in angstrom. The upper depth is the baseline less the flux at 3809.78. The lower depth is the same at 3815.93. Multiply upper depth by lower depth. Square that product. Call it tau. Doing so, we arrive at 0.12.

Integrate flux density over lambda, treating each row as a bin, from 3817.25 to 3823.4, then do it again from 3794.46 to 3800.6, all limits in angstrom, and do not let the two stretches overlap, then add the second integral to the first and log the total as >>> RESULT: 79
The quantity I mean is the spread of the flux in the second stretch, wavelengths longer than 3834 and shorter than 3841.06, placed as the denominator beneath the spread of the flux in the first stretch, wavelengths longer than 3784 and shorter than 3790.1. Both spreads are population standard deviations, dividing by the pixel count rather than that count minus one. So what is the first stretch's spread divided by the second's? 1.93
